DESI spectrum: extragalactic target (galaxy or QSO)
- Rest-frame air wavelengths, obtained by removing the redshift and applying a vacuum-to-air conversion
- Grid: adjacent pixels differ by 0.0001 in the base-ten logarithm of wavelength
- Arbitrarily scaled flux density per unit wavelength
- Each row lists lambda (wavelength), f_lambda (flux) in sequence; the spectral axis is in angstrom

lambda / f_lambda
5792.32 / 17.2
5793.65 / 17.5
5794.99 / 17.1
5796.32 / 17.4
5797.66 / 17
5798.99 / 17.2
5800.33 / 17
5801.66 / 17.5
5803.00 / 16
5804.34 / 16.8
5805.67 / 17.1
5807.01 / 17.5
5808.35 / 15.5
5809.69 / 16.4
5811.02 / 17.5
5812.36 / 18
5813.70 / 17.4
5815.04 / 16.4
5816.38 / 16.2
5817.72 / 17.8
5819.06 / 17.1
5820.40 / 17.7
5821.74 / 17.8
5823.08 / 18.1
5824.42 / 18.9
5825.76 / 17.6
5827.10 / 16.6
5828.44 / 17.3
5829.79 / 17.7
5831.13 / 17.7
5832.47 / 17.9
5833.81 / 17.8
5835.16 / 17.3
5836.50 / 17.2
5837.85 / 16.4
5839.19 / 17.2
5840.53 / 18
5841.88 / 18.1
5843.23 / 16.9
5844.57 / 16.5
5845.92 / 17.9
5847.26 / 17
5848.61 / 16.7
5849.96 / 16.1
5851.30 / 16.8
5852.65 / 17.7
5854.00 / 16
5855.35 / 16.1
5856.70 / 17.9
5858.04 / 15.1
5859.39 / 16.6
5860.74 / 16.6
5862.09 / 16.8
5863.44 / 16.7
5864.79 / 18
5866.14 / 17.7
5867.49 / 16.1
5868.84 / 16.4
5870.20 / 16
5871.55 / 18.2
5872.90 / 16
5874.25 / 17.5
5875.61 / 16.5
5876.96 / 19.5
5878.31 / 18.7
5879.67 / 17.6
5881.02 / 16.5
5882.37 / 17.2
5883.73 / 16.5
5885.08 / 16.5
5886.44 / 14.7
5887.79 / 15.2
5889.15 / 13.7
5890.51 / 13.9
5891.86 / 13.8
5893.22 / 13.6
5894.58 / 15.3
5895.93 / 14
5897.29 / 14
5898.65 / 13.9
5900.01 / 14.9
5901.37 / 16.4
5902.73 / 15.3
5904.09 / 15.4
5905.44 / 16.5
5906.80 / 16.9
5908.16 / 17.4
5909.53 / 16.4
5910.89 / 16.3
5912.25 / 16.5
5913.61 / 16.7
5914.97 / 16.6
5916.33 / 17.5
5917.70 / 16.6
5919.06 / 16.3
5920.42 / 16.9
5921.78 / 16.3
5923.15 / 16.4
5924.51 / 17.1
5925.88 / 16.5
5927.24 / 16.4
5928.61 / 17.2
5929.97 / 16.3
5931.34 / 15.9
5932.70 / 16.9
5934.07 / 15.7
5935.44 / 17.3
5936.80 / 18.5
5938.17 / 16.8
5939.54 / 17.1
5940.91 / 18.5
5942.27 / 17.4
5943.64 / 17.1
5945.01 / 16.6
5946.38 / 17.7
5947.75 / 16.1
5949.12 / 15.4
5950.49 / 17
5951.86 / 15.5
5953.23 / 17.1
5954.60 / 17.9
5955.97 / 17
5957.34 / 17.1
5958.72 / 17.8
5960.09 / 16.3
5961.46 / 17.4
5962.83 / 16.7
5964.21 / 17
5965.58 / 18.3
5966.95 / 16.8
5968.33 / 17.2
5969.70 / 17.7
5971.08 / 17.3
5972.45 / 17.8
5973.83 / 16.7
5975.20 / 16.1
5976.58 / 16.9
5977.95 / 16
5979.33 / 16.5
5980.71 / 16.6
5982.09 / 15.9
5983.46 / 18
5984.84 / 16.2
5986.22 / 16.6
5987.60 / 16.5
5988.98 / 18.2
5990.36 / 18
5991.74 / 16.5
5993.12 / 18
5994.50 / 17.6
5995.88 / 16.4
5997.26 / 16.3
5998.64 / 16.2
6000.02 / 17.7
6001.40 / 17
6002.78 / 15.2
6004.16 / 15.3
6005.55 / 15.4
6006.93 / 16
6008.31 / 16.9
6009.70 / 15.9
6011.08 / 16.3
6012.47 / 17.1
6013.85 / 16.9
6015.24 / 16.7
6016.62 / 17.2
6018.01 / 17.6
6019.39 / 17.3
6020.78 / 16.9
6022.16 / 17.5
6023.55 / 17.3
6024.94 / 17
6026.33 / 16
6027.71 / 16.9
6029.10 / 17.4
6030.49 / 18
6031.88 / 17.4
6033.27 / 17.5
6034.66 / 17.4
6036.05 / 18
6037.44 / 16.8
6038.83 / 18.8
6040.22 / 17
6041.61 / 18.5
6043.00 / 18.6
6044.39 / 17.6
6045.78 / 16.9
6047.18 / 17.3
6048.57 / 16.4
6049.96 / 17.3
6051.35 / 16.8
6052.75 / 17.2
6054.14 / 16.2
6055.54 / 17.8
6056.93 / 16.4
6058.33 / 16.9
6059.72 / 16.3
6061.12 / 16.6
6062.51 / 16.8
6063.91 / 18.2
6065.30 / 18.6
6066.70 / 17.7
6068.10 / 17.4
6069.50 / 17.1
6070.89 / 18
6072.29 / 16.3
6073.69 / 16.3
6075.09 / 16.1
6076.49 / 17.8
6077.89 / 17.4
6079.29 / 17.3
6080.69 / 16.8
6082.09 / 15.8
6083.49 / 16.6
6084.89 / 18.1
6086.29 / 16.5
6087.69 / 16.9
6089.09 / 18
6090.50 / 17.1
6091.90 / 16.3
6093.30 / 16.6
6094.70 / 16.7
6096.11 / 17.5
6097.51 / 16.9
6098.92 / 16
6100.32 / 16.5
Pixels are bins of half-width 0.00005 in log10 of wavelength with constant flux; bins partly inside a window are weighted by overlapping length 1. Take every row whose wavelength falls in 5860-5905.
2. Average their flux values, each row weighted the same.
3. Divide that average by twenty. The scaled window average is 0.802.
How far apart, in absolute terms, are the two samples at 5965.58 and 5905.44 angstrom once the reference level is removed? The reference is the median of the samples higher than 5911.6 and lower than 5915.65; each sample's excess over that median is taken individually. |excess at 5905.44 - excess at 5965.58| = 1.8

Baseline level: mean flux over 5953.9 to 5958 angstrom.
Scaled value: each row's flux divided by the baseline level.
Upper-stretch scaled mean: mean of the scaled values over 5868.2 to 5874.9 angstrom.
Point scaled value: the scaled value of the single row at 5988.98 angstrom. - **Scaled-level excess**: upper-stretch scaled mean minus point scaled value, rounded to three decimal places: -0.080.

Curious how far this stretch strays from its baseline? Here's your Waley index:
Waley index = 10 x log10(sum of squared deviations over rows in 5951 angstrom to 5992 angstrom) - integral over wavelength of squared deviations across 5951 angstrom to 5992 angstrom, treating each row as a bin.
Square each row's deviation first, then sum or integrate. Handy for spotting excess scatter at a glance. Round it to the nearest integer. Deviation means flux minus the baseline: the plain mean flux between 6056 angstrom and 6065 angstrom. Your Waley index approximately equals -10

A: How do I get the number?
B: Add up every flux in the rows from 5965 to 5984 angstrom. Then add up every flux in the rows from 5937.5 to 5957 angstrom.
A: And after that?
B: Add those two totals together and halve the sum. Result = 237.5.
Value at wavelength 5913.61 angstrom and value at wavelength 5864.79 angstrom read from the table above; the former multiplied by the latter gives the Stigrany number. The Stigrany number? 301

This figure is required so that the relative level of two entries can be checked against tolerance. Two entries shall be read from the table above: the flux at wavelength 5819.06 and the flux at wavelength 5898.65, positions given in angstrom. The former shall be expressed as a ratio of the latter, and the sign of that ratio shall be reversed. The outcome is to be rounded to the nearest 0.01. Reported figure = -1.23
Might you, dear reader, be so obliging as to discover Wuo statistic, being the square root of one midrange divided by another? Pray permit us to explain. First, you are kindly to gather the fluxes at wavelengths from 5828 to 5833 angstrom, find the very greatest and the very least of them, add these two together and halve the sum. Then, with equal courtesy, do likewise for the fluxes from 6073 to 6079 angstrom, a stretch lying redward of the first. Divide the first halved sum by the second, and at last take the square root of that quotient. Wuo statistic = 1.02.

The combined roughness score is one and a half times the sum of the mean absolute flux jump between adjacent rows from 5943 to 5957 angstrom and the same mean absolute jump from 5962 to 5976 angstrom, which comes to 2.8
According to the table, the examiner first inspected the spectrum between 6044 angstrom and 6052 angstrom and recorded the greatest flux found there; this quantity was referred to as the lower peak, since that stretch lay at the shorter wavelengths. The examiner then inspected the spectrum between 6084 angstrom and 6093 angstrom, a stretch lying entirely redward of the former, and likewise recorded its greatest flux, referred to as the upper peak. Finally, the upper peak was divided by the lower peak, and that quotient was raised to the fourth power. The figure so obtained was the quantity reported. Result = 1.12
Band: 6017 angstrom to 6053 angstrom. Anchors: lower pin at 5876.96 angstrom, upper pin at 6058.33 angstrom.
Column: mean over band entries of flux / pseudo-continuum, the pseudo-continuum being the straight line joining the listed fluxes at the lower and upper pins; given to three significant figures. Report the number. 1.01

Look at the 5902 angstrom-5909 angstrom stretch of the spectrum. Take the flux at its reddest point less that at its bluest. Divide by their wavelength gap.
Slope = 0.4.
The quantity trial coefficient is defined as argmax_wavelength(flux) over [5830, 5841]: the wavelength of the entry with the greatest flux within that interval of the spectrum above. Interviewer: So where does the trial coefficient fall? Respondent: 5840.53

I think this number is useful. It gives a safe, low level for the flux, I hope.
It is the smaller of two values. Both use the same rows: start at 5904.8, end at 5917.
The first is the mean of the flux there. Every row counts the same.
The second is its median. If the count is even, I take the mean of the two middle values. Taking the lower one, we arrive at 16.6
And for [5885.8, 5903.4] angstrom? 14.0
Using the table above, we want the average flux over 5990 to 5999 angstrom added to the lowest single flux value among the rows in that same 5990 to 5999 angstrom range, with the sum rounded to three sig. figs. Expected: 33.2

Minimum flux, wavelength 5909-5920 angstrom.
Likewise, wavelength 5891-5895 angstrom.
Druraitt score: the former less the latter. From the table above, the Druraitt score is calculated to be 2.7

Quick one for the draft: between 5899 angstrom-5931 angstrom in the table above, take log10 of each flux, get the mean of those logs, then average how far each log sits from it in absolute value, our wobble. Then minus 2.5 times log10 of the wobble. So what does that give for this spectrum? 4.89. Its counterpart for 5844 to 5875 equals 4.44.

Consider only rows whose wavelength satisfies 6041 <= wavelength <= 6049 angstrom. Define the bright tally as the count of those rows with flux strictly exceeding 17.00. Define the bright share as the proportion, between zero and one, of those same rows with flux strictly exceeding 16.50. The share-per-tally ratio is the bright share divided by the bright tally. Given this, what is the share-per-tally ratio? 0.208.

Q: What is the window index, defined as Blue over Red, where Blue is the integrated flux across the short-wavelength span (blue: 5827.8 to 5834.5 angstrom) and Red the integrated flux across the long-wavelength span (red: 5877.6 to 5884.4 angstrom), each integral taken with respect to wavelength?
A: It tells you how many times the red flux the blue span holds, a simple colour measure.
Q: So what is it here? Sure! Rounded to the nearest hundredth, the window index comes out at 1.01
